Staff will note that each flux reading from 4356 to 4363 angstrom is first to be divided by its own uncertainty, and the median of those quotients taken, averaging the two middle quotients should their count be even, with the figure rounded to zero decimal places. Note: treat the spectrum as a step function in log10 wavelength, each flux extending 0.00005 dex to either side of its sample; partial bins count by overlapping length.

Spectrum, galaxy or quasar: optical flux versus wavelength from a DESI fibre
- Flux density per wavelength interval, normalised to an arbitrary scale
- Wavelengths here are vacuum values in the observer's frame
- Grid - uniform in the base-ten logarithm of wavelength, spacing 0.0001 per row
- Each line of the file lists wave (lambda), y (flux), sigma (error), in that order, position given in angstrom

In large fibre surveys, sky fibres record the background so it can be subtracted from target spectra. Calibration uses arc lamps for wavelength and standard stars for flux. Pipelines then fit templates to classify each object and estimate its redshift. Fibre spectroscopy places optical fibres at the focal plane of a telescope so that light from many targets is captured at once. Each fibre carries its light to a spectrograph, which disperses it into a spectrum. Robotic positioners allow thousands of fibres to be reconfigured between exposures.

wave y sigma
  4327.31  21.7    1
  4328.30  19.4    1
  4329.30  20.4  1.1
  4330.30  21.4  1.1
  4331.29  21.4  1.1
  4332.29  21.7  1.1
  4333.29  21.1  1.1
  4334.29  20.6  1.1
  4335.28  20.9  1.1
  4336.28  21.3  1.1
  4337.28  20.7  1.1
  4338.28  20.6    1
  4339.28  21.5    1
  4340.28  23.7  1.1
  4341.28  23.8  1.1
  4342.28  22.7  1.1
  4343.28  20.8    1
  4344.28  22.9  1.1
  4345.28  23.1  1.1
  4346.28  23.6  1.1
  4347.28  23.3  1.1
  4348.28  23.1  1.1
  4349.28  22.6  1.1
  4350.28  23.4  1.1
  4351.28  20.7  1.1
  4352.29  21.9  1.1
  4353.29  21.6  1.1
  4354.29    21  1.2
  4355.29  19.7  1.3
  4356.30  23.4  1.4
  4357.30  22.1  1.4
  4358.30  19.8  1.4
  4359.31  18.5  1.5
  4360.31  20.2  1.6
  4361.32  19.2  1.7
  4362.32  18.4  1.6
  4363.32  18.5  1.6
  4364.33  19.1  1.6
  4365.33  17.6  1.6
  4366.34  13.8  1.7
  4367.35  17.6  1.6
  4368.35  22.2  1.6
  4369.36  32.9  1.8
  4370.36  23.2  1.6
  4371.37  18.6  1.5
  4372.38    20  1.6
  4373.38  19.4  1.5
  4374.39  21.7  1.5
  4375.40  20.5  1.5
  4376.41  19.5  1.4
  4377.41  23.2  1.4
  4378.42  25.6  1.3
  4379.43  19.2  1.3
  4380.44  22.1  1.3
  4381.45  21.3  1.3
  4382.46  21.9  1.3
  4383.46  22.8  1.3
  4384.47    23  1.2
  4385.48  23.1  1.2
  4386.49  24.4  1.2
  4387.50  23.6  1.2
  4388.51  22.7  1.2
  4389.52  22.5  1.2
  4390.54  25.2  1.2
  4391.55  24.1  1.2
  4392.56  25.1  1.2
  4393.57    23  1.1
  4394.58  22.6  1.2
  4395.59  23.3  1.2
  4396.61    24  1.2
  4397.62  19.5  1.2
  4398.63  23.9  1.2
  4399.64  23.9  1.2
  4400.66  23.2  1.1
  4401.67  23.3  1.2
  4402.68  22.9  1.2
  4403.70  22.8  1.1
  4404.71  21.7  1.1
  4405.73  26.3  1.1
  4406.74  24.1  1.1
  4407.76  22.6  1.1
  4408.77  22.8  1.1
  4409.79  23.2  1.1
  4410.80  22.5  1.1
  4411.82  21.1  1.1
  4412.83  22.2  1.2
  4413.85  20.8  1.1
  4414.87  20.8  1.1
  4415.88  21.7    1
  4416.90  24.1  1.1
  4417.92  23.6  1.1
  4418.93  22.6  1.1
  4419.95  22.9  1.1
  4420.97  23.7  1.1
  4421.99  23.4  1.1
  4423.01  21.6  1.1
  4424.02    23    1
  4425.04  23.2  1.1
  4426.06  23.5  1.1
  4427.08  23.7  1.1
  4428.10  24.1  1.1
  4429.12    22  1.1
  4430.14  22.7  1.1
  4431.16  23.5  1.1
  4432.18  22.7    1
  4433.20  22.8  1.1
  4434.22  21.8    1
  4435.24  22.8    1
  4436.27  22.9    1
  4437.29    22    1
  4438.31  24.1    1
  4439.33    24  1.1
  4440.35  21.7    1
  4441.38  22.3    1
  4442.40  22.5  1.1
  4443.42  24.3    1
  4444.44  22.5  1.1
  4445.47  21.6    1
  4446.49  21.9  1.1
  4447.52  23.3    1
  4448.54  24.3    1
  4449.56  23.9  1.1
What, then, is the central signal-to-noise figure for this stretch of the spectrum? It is 13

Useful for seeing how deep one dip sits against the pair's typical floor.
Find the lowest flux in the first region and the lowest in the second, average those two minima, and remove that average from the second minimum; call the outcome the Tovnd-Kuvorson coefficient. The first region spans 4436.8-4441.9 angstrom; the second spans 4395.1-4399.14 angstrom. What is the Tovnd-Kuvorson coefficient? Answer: -1.1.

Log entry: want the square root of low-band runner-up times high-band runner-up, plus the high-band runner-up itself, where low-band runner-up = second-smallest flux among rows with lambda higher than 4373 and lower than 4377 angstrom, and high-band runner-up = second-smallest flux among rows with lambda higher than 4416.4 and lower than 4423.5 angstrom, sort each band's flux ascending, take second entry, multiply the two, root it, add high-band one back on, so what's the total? 43.6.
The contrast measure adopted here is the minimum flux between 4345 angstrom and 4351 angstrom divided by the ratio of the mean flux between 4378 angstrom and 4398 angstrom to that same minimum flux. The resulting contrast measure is 22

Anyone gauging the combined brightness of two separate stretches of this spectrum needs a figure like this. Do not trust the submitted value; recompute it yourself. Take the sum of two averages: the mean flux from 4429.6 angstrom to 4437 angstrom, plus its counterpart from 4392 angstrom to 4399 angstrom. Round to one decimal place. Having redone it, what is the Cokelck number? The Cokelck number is 45.8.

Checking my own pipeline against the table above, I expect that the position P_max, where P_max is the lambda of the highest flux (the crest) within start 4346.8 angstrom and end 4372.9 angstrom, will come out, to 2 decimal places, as 4369.36 angstrom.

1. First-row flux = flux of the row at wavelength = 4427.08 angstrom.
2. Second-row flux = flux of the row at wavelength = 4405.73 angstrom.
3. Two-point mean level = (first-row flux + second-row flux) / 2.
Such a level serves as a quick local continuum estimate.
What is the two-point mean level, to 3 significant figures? 25.0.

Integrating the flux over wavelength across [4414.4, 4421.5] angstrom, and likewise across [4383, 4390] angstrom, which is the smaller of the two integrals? 162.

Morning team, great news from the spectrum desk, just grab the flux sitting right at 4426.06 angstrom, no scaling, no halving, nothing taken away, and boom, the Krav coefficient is 23.5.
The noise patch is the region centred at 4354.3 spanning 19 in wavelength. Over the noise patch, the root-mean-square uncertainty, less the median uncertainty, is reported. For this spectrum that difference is 0.11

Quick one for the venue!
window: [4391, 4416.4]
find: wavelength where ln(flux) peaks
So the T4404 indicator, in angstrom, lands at 4405.73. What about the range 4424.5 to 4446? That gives 4443.42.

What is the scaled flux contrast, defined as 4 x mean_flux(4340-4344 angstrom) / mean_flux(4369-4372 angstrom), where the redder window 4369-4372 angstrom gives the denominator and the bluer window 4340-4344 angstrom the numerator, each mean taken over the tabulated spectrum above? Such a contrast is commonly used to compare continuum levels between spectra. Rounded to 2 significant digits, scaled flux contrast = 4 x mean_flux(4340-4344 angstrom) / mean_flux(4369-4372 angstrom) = 3.7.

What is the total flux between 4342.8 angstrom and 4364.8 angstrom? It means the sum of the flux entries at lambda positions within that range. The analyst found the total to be 467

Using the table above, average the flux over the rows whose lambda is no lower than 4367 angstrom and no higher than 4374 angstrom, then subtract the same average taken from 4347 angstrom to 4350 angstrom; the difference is -1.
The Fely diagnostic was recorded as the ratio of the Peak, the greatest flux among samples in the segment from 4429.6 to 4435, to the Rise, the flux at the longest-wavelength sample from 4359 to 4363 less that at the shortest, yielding -235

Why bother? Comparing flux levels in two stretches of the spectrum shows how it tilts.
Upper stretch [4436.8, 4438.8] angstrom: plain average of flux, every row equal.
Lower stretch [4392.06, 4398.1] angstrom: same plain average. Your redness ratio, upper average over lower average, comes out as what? 1.01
